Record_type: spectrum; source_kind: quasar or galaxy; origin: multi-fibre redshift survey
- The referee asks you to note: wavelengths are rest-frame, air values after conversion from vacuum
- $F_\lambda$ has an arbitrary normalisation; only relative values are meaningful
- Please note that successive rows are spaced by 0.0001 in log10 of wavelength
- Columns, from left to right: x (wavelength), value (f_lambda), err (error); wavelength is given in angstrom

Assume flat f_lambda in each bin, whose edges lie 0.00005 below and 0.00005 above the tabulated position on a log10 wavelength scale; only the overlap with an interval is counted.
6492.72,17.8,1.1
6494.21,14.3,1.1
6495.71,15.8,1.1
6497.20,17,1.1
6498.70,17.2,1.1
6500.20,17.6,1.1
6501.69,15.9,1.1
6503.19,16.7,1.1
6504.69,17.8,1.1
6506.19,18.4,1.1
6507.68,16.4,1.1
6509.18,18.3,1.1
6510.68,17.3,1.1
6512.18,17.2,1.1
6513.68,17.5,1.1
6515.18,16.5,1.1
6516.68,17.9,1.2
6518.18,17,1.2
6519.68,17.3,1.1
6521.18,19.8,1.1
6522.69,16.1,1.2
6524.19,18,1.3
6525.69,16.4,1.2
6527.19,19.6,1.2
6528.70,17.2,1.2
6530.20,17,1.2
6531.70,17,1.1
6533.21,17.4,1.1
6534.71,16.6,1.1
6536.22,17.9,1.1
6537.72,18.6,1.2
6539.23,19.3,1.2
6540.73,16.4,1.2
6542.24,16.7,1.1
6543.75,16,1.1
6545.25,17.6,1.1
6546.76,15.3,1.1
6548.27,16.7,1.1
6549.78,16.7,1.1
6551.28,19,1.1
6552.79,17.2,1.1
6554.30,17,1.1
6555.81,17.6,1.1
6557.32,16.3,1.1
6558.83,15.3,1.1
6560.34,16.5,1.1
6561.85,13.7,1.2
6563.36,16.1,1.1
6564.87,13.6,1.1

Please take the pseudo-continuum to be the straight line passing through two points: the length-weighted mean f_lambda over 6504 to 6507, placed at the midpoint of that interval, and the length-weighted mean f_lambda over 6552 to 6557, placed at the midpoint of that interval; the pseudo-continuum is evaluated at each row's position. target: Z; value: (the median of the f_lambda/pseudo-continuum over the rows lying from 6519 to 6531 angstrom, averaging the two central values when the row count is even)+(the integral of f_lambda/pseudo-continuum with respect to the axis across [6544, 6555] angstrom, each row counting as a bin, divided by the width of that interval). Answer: 1.96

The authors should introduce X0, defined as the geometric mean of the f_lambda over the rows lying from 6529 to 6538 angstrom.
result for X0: 17.4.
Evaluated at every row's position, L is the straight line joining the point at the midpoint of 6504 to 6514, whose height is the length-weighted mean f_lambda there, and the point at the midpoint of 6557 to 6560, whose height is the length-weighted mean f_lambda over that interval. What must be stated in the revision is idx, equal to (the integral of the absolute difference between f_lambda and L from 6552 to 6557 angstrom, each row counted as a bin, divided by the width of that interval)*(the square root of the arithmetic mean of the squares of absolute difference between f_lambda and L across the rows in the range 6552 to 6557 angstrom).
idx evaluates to 1.62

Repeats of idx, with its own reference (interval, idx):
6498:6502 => 1.04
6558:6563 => 1.31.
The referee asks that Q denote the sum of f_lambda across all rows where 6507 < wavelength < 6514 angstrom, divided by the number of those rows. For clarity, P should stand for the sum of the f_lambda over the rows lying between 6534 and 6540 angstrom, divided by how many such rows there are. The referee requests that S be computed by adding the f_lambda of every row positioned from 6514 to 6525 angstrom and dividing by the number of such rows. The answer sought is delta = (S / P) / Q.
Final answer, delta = 0.056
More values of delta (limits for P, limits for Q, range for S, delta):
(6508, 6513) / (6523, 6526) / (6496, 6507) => 0.057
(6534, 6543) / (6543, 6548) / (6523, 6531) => 0.062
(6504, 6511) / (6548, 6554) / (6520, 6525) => 0.059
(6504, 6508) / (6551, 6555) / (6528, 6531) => 0.055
